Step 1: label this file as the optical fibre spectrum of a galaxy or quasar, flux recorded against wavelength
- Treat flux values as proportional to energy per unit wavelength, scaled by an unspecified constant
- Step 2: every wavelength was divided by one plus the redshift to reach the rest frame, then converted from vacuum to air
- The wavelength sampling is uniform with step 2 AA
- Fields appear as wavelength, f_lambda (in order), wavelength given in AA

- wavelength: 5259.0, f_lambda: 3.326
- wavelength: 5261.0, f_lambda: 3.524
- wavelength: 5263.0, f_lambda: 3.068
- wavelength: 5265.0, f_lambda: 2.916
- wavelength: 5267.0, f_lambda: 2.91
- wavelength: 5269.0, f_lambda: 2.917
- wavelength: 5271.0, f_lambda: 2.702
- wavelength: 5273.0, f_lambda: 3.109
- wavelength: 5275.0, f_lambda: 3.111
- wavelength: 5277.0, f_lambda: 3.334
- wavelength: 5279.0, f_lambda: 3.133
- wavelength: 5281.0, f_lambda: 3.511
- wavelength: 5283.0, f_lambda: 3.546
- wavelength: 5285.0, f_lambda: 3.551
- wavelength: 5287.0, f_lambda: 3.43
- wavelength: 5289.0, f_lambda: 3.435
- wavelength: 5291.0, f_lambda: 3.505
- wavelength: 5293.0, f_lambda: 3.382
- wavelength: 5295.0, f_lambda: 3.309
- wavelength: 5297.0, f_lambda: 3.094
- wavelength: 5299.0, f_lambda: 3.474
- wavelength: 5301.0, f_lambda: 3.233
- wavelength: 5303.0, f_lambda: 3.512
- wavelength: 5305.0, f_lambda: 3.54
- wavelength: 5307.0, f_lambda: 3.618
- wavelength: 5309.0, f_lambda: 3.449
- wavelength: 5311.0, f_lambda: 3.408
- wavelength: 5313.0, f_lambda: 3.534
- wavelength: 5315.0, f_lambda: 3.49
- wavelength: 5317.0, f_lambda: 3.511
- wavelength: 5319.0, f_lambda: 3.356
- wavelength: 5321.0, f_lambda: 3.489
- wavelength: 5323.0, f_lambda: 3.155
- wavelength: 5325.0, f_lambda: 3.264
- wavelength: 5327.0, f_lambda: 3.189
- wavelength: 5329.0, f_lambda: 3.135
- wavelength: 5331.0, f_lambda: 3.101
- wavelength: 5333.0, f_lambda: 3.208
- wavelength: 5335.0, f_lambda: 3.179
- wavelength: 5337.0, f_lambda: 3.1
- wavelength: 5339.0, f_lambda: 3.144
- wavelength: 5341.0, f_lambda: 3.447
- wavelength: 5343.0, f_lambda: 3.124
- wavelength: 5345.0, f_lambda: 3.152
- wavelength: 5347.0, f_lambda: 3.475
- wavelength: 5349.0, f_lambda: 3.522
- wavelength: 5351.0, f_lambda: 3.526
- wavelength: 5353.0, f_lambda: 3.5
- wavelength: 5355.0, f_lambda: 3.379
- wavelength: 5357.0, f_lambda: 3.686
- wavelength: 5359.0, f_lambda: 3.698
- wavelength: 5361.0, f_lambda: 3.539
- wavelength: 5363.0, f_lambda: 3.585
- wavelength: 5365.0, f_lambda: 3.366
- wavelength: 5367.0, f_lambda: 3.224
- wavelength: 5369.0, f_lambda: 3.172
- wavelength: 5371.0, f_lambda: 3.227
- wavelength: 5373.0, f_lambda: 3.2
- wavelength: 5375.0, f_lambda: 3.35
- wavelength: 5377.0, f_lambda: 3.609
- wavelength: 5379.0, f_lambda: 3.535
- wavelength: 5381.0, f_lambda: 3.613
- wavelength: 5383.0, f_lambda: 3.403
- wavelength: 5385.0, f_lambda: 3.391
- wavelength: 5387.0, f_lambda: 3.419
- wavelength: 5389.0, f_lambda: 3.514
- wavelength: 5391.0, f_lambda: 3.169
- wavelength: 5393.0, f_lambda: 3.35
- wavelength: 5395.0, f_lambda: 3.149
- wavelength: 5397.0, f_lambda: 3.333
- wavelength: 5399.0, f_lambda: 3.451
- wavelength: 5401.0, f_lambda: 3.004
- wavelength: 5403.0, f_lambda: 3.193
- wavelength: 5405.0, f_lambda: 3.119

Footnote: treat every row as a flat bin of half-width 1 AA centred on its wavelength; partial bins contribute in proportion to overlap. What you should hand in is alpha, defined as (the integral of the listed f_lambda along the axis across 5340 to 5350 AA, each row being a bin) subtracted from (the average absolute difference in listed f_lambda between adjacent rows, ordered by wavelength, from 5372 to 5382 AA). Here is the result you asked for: -33.3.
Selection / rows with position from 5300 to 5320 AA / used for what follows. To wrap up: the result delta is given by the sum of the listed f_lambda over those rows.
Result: 34.7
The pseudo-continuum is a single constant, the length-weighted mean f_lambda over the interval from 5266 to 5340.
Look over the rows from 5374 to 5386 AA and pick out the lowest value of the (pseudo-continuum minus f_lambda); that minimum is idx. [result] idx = -0.31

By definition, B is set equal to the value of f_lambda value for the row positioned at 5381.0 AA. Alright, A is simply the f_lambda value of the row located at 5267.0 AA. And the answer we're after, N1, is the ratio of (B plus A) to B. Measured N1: 1.81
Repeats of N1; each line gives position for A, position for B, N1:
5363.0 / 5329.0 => 2.14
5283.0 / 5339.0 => 2.13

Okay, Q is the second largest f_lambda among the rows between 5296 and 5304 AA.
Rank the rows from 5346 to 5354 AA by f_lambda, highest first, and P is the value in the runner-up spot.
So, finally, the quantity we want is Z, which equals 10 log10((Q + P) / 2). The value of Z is 5.44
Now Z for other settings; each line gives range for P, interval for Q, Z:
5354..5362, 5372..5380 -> 5.58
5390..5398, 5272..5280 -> 5.10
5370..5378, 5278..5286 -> 5.38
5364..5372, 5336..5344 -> 5.03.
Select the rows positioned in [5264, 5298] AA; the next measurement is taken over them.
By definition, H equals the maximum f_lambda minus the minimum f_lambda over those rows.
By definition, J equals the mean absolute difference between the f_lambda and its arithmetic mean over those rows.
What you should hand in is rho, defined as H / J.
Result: 3.7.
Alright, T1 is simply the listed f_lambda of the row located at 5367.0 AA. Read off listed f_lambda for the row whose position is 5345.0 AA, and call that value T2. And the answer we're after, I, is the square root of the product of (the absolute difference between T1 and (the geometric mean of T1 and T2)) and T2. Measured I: 0.3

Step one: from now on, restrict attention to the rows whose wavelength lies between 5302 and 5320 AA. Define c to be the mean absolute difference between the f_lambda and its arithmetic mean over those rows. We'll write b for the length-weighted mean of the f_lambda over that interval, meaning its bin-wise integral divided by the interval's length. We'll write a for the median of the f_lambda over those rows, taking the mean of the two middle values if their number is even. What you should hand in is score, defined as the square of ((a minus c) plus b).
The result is 48.2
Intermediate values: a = 3.51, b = 3.49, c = 0.058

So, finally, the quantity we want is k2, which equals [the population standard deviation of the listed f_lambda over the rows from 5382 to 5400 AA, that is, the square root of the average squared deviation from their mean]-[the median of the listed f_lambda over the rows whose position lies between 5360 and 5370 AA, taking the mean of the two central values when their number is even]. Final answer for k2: -3.25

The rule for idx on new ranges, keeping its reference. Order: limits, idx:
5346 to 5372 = -0.40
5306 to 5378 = -0.40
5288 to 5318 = -0.32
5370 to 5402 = -0.31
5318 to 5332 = -0.19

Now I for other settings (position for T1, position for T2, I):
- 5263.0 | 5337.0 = 0.2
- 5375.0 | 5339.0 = 0.6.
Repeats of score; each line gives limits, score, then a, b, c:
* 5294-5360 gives 43.7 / 3.41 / 3.36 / 0.164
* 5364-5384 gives 43.5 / 3.36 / 3.37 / 0.136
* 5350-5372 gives 46.1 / 3.50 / 3.45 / 0.156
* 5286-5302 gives 44.3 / 3.41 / 3.36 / 0.109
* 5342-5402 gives 44.0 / 3.40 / 3.39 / 0.150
